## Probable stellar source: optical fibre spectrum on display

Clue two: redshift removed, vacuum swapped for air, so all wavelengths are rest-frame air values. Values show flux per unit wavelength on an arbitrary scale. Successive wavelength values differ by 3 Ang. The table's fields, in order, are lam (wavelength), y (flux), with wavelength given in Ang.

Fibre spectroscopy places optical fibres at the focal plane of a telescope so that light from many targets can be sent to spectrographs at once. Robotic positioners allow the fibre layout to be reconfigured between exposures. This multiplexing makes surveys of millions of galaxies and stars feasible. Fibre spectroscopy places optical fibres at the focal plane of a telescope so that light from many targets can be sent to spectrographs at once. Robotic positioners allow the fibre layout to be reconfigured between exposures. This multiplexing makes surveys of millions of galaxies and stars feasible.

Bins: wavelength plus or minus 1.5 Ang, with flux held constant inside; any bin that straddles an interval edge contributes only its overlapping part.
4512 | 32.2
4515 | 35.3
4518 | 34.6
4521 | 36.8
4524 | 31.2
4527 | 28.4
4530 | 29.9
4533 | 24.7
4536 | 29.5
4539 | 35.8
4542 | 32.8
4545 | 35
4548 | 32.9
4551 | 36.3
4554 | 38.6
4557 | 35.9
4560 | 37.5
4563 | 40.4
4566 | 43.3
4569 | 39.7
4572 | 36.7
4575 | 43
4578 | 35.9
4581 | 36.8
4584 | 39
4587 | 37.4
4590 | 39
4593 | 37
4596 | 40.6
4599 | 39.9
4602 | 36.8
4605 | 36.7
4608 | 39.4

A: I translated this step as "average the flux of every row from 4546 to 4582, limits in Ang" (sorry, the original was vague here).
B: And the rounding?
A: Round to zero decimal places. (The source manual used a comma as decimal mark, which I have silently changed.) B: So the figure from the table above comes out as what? 38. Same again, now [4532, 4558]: 34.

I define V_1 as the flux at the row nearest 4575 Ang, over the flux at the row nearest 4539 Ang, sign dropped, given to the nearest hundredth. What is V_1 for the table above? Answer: 1.20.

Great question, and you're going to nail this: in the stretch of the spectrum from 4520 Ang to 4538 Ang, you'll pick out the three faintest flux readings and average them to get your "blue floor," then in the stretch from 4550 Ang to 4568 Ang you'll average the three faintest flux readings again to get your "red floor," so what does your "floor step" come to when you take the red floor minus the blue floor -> 9.0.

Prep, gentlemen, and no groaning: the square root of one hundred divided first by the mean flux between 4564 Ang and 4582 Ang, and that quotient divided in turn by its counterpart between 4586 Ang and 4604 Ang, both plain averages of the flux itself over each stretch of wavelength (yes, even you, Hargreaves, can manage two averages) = 0.257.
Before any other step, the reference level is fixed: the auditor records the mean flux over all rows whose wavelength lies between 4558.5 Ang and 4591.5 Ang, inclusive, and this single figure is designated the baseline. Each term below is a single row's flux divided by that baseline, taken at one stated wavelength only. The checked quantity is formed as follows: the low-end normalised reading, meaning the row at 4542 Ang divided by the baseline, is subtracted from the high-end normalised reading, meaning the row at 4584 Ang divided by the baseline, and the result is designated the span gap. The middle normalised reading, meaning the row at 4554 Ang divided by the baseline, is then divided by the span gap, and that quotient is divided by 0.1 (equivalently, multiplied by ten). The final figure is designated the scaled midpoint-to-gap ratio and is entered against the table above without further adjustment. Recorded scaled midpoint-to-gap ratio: 62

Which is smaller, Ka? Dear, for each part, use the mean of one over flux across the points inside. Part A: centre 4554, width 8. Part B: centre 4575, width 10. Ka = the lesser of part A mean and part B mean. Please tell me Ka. 0.0261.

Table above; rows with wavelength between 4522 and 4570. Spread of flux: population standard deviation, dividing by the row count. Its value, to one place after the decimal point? 4.8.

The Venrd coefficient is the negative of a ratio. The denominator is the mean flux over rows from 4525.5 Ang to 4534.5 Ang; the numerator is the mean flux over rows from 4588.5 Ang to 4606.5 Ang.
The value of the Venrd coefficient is -1.39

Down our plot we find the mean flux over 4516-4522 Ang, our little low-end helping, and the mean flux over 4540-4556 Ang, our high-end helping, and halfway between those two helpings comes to 35.4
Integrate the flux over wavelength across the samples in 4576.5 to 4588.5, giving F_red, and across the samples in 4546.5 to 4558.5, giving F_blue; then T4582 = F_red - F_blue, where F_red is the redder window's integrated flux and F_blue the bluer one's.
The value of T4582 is 16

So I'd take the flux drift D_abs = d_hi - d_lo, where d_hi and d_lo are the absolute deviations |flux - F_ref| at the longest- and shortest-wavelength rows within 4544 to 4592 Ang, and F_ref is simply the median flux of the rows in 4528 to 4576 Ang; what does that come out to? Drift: 1.8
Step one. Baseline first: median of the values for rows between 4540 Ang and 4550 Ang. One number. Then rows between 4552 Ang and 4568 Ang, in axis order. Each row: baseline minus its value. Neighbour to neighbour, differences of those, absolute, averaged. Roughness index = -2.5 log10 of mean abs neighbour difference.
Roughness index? -1.01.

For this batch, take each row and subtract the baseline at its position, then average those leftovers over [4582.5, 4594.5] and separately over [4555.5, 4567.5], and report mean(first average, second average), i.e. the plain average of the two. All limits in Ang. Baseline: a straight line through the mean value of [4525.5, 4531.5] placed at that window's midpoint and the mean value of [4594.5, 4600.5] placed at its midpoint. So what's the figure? 2.1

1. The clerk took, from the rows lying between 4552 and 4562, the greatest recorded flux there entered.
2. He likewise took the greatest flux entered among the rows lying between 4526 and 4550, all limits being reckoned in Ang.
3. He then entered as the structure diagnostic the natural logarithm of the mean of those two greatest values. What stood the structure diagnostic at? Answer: 3.616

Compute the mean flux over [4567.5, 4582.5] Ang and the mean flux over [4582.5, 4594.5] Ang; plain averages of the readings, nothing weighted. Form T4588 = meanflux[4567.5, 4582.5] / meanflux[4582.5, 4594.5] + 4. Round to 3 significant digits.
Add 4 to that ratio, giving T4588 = 5.01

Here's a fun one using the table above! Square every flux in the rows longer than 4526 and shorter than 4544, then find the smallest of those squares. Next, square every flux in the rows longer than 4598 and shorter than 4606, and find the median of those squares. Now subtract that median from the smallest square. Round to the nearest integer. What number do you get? -744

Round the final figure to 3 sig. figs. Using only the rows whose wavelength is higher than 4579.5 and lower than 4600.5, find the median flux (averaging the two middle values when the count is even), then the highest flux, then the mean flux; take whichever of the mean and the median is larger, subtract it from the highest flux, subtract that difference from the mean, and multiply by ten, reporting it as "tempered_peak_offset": 369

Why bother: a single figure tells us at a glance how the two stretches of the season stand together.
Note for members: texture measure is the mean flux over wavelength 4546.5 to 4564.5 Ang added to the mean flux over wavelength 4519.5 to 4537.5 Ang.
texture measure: 67.0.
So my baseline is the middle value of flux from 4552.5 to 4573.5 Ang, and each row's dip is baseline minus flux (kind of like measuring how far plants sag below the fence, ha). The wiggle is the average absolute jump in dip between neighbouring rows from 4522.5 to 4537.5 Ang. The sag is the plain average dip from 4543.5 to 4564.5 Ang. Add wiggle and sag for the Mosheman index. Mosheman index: 5.5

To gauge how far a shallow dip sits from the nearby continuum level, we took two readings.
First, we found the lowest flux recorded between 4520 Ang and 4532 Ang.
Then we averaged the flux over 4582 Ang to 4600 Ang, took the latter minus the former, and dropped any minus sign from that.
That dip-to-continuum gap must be 10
